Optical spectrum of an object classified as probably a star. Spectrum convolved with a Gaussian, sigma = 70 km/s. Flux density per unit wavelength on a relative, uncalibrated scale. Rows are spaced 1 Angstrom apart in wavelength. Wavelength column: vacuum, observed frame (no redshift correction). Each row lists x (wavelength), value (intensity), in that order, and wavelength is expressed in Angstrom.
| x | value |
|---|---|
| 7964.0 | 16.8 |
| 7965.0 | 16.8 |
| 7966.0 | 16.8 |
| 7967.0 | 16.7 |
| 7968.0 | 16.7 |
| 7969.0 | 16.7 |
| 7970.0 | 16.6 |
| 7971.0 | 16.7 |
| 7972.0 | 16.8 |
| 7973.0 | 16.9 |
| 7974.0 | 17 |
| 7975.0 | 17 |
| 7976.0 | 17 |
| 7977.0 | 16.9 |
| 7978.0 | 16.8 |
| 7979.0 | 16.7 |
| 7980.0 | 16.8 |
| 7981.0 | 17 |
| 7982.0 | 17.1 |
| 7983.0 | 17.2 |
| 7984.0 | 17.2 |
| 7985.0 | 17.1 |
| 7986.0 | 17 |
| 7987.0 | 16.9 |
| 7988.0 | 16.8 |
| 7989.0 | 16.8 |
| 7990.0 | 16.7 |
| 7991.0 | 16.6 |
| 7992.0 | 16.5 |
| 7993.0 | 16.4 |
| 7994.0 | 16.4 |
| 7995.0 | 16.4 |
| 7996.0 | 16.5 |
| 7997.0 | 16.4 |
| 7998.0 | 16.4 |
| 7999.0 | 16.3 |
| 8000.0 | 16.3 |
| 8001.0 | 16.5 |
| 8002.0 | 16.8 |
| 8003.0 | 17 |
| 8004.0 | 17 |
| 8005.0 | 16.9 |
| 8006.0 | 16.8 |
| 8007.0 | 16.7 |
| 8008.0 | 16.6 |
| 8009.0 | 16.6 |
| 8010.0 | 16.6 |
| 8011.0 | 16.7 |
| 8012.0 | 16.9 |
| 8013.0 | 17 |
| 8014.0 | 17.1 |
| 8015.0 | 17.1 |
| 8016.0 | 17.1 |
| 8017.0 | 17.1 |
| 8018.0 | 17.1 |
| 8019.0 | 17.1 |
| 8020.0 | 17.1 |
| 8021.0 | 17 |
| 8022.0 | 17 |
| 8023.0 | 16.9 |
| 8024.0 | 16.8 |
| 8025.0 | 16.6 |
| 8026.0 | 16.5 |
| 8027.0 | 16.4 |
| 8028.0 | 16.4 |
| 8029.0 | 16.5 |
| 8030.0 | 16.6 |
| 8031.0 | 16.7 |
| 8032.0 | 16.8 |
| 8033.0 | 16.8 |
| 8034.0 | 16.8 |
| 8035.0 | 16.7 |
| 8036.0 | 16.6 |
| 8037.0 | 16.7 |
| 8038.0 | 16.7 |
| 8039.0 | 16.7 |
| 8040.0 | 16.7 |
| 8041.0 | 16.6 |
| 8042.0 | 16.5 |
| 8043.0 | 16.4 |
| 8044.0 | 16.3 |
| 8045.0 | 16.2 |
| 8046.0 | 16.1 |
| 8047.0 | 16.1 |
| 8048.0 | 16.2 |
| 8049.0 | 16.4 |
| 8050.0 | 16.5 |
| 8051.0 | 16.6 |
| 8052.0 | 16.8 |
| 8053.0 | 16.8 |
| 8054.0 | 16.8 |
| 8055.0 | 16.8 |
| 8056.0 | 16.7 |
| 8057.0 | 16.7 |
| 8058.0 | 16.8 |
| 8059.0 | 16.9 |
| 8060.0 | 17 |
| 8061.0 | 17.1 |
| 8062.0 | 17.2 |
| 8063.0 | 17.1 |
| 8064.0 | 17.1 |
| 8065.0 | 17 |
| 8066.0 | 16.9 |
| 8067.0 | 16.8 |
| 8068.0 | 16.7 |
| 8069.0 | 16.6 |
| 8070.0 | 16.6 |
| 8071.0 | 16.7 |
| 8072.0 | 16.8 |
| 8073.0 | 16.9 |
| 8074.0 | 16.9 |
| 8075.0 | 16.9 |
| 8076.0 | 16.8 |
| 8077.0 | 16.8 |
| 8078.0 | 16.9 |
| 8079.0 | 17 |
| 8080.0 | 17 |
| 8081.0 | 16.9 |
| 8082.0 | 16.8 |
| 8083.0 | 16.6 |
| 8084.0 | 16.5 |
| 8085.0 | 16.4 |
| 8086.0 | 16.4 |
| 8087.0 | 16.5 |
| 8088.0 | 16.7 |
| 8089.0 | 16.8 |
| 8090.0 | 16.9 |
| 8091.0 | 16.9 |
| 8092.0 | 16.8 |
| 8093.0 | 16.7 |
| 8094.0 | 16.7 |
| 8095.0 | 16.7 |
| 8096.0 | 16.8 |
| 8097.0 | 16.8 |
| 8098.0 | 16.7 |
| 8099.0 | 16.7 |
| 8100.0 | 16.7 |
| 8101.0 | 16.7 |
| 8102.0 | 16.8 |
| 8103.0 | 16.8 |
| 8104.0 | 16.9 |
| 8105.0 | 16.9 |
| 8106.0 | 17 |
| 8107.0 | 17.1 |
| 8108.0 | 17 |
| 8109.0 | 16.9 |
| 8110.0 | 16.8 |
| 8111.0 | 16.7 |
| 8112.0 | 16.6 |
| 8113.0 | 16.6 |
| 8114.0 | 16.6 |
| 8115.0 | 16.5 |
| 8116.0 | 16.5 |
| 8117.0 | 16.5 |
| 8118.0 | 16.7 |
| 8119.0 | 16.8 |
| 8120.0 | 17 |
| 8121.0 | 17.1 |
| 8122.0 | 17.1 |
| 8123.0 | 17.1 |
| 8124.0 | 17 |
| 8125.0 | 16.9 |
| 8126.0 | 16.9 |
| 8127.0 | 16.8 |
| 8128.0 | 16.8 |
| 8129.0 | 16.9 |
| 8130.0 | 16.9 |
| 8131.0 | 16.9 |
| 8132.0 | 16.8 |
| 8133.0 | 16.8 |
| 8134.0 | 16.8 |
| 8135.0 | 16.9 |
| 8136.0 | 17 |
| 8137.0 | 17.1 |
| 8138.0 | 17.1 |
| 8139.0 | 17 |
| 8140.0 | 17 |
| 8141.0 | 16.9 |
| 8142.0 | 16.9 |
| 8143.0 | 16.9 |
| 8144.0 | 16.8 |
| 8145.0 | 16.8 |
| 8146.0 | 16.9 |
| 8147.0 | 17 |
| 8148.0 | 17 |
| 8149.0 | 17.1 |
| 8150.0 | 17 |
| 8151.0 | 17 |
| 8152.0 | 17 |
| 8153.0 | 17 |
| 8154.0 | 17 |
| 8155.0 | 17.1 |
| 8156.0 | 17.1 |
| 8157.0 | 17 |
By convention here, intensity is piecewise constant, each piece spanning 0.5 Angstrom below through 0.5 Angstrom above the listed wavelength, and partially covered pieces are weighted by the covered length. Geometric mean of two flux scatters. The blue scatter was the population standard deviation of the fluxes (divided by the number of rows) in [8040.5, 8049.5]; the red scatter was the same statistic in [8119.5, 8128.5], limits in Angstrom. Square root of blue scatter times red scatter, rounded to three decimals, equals 0.139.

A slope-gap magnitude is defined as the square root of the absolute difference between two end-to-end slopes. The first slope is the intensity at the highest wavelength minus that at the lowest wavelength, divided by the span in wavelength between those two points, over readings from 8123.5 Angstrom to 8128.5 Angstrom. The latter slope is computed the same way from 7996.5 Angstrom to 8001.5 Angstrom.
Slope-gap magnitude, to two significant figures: 0.27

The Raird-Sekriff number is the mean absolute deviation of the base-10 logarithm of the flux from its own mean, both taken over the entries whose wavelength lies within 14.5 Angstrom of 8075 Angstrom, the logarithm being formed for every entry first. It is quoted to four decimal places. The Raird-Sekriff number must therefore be 0.0043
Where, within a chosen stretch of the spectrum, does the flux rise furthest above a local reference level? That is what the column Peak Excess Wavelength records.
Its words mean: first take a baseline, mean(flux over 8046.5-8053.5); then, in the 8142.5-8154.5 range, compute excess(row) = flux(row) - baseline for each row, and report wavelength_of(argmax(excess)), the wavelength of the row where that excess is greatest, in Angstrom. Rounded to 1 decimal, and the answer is 8149.0 Angstrom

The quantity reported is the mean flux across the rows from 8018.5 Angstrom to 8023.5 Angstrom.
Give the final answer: 17.0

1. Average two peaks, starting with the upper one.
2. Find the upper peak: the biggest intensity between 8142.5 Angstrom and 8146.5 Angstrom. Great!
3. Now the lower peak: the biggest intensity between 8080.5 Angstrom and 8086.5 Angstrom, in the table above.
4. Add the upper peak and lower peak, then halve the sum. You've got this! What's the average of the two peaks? 16.90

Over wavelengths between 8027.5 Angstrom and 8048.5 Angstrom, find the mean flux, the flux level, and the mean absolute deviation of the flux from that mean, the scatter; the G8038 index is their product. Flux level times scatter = 3.2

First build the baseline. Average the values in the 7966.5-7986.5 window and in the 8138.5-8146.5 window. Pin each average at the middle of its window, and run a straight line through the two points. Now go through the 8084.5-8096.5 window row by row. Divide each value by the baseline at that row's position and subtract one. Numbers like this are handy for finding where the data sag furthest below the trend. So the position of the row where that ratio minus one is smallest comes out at 8086.0 Angstrom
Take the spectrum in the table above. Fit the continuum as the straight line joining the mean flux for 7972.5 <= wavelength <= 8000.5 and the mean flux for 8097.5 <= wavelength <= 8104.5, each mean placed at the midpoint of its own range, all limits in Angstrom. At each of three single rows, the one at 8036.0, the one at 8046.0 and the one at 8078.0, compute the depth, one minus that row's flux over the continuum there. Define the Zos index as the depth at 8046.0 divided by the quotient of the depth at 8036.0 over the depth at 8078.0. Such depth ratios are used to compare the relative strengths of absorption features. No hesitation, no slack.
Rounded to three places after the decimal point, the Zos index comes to -0.036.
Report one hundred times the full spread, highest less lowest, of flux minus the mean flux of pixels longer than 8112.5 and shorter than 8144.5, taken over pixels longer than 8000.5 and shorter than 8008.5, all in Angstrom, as 50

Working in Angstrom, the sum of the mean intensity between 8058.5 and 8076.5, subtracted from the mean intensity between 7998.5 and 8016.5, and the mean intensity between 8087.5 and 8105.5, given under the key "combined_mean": 16.7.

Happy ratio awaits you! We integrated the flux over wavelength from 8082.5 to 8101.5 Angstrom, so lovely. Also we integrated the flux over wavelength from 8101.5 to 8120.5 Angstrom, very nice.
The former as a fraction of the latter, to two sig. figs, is 0.99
